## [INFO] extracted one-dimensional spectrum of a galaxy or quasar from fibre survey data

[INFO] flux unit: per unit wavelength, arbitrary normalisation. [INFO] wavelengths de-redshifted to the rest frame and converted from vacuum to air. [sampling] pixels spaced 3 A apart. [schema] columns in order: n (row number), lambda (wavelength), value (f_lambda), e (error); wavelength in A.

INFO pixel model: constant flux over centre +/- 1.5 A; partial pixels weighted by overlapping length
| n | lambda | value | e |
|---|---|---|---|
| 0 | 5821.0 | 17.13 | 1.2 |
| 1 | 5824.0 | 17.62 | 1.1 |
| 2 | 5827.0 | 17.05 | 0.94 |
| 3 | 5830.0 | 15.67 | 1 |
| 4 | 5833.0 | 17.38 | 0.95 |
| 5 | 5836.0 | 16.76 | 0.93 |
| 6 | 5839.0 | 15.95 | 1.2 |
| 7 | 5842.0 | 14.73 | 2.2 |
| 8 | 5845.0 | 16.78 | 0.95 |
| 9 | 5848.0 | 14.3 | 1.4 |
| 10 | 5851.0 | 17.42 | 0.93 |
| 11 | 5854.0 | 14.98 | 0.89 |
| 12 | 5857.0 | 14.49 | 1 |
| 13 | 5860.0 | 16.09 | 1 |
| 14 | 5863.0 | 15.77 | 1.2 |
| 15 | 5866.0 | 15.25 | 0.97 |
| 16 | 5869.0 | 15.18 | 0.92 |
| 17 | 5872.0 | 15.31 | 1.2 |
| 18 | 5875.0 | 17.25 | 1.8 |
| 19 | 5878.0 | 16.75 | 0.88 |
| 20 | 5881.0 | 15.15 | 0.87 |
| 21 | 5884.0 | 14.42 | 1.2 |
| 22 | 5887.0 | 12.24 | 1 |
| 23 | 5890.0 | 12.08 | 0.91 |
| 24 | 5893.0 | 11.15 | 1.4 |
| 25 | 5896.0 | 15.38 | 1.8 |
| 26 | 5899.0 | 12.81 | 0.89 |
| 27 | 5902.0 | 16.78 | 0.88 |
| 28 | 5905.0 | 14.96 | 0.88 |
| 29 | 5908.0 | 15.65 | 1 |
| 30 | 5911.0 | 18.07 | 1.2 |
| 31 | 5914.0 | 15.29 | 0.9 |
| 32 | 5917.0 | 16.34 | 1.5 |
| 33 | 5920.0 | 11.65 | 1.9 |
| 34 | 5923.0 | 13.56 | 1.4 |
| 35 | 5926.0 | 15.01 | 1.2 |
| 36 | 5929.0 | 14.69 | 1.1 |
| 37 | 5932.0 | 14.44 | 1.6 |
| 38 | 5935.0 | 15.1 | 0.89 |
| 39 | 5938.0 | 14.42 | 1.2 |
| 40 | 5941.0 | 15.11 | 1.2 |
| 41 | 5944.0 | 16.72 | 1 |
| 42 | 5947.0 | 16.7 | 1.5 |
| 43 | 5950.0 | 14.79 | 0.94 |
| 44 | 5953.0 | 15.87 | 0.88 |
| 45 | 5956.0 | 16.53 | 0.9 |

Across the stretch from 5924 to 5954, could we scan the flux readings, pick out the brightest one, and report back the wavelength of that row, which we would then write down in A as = 5944.0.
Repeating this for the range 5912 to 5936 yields 5917.0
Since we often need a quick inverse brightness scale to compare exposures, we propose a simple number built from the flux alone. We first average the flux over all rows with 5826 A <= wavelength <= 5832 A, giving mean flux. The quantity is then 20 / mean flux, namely 1.22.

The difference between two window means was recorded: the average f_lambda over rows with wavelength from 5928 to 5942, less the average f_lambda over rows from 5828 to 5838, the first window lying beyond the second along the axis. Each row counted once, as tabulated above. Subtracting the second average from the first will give -1.9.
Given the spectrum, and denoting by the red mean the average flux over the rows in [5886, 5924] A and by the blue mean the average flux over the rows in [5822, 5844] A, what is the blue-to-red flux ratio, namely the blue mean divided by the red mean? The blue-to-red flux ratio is 1.15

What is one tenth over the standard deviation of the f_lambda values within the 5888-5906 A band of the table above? 0.05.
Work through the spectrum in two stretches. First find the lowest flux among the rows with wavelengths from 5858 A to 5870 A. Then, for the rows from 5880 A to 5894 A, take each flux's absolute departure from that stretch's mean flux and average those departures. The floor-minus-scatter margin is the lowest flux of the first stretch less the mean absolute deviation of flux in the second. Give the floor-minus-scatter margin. 13.8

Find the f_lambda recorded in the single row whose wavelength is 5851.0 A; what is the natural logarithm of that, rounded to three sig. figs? 2.86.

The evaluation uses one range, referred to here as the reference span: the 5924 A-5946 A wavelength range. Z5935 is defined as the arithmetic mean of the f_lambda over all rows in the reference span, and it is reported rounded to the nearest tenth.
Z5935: 15.1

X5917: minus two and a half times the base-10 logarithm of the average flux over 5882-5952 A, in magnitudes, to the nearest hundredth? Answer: -2.92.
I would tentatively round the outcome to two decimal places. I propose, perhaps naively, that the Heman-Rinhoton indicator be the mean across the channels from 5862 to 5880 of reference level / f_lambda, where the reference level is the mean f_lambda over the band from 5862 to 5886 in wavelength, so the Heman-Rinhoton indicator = 0.98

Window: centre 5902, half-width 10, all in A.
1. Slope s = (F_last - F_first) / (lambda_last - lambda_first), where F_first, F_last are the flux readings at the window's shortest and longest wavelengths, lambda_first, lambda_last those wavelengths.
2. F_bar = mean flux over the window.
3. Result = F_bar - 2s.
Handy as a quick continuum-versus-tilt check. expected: 14.2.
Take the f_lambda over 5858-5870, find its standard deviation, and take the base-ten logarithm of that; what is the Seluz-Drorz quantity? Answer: -0.4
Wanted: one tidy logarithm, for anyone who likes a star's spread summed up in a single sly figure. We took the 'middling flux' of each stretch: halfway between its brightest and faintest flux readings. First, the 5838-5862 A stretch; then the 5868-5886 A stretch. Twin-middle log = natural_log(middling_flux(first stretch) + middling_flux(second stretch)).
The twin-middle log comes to 3.46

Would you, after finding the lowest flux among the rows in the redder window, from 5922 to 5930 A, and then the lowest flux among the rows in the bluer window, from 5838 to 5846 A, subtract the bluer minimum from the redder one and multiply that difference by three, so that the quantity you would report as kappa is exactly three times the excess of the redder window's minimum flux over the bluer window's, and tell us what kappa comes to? -4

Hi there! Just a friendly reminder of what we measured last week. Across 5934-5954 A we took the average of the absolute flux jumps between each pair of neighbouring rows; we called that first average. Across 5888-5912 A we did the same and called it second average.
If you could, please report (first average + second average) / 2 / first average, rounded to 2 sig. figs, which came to 1.7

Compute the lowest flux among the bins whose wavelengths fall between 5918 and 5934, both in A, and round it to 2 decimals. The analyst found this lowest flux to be 11.65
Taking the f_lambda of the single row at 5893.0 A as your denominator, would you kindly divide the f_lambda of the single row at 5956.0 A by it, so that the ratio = 1.5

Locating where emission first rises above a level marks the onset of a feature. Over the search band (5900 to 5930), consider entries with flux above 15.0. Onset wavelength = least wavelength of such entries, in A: 5902.0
